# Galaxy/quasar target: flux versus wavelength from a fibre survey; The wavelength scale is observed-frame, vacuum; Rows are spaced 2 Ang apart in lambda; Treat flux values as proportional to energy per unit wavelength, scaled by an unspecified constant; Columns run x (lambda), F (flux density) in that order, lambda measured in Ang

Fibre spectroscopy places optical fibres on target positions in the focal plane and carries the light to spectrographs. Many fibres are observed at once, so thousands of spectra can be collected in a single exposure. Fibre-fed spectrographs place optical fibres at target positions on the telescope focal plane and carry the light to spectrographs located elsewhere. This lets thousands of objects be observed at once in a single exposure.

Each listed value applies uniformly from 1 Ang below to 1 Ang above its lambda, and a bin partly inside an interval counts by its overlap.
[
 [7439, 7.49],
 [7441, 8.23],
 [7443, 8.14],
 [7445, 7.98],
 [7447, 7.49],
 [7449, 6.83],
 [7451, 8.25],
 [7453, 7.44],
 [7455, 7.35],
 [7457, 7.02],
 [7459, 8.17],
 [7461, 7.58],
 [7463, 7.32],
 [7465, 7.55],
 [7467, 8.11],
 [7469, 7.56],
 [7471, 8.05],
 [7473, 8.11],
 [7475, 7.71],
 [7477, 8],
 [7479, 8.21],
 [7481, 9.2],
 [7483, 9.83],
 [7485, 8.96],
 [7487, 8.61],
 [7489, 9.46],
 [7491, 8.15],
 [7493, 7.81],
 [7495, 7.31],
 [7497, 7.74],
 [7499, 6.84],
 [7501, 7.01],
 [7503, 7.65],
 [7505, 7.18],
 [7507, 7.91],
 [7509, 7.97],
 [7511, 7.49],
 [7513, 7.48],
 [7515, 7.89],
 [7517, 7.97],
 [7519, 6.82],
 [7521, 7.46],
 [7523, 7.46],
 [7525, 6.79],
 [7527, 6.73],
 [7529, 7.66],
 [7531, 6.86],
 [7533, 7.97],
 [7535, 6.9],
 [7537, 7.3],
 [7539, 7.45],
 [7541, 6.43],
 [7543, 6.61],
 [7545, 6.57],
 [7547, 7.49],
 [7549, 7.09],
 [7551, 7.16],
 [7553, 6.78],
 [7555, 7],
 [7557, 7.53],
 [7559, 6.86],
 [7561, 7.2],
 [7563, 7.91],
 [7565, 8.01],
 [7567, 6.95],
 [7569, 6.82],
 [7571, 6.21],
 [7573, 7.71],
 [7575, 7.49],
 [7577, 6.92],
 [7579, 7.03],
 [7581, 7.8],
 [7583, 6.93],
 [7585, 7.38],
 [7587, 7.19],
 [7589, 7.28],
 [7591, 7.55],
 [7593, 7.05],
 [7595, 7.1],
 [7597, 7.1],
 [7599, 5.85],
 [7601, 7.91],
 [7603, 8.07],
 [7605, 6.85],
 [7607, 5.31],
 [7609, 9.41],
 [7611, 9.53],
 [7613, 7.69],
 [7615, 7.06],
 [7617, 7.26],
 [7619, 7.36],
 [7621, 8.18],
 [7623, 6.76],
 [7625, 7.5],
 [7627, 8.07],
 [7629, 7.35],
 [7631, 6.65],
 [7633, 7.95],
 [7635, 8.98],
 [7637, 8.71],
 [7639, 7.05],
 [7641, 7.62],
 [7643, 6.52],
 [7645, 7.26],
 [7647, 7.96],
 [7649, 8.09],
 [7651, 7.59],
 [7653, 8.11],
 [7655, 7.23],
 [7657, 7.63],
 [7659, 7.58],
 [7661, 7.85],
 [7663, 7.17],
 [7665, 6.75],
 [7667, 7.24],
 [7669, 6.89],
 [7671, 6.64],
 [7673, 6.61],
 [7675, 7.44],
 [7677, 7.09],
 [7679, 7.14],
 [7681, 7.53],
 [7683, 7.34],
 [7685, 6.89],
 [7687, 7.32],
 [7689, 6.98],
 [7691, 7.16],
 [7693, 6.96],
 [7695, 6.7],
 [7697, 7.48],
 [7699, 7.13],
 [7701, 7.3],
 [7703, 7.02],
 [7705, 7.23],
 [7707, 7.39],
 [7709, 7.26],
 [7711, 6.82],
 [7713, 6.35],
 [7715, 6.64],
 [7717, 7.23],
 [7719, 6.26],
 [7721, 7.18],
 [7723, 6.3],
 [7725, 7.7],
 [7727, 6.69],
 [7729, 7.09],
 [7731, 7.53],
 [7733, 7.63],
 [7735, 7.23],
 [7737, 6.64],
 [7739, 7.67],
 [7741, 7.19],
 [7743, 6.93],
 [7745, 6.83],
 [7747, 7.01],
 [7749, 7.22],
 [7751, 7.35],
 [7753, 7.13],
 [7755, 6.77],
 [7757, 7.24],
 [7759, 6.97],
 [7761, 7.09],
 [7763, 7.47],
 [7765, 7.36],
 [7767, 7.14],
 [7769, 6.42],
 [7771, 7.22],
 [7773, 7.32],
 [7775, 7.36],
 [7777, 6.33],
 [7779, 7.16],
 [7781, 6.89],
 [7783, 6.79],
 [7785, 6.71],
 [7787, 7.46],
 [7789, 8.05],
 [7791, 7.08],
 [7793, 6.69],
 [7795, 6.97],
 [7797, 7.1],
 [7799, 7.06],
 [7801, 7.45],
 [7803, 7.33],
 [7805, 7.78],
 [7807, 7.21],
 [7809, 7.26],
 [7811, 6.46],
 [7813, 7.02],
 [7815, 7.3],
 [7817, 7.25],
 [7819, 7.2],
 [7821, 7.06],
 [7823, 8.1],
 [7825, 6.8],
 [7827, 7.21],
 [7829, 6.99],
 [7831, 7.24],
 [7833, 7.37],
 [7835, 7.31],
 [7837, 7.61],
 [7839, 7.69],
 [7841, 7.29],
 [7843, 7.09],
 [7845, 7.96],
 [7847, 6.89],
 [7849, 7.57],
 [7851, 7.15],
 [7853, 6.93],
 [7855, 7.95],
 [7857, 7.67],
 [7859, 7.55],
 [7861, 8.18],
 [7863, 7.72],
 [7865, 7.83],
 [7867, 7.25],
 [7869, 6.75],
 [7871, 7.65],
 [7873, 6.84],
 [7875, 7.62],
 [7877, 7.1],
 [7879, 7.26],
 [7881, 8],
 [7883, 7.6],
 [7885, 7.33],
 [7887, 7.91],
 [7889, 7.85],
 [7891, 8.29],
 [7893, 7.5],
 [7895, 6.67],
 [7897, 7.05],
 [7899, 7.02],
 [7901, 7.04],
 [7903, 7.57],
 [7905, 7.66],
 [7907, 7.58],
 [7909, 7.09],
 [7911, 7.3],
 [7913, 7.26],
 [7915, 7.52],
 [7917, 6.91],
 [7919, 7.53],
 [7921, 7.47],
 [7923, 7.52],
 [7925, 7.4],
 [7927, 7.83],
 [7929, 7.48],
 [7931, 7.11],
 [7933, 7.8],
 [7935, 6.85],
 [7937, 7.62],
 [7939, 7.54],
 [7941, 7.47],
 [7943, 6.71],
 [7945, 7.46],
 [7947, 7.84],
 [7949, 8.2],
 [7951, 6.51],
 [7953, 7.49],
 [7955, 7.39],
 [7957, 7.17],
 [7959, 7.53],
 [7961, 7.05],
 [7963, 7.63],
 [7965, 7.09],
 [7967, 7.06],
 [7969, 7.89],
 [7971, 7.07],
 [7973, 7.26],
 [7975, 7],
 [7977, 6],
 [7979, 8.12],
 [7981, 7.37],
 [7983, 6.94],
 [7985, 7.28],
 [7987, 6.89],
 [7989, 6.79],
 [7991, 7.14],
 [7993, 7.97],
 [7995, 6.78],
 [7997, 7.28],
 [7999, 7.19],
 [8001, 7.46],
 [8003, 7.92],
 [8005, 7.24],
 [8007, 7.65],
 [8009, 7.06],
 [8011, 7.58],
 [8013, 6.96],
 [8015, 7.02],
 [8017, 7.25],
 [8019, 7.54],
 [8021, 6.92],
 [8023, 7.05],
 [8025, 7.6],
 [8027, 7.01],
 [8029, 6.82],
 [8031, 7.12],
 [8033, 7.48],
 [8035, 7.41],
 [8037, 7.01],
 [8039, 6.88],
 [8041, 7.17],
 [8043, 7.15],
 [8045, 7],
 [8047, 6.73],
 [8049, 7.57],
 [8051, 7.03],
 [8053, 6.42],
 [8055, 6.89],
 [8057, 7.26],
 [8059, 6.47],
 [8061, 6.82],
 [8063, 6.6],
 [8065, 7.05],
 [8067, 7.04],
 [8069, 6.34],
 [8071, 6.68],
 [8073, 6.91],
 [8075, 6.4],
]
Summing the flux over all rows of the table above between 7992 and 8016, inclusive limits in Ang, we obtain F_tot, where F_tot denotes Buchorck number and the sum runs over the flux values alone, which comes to 88.1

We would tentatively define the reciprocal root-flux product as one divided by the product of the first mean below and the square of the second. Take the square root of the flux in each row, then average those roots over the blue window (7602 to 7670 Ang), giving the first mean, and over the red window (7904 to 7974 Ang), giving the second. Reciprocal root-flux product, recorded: 0.0494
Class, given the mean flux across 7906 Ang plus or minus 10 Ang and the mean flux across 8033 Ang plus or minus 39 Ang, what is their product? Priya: 52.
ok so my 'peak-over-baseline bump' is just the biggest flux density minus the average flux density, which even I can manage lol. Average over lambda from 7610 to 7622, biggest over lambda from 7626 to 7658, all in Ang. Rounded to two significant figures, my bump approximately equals 1.1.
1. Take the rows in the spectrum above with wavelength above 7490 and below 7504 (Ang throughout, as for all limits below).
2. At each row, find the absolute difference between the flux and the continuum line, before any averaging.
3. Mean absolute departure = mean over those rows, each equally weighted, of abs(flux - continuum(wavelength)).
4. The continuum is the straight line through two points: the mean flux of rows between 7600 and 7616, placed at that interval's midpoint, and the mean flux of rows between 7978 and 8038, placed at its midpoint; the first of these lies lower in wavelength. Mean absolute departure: 0.44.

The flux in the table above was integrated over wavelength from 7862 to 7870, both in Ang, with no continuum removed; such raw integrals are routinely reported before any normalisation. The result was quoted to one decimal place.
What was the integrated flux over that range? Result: 59.1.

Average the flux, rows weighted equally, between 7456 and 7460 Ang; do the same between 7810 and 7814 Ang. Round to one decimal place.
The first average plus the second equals 14.3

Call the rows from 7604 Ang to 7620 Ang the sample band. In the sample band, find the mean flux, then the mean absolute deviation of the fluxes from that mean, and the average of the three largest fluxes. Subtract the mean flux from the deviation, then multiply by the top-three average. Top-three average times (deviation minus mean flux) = -58.3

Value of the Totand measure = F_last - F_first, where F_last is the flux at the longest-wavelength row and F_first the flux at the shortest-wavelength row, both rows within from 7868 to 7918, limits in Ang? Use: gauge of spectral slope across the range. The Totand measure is 0.16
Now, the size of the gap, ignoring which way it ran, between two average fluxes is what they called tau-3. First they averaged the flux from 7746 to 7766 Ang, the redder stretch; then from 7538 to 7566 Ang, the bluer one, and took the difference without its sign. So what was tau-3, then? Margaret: 0.012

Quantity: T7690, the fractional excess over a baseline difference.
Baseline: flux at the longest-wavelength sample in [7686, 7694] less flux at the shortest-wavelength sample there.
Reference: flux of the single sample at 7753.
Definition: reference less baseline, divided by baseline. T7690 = -21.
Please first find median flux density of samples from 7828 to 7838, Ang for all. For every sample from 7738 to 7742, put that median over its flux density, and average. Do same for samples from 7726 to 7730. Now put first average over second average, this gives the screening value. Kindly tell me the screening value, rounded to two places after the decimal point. 0.93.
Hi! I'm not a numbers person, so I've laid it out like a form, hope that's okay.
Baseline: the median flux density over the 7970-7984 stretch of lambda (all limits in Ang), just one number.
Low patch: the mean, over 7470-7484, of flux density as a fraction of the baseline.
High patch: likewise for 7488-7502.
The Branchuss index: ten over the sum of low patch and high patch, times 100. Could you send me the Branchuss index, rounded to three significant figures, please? 436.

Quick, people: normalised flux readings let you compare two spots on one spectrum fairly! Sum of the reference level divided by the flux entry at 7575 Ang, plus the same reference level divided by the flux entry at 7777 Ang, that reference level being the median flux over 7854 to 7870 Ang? 2.24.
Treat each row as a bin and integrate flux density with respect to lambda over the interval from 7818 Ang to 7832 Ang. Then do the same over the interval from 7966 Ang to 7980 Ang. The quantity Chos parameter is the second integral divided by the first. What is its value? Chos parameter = 1.00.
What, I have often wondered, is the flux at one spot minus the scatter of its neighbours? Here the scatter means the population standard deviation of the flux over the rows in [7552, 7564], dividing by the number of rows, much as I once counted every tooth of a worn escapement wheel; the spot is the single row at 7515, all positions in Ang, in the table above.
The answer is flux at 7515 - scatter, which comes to 7.5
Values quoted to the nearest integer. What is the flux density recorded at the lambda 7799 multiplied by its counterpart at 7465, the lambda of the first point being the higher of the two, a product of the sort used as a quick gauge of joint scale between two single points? 53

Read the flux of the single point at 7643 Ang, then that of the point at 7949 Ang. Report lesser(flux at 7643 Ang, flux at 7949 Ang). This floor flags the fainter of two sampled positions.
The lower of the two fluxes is 6.52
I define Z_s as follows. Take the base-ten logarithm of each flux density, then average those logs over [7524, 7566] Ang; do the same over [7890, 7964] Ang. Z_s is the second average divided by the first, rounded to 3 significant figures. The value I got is 1.02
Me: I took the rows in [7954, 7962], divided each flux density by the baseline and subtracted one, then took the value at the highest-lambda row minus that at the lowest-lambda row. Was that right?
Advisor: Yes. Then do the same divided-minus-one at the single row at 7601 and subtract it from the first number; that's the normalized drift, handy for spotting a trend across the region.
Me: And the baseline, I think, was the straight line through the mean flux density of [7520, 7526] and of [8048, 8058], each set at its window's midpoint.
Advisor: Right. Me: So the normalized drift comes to -0.15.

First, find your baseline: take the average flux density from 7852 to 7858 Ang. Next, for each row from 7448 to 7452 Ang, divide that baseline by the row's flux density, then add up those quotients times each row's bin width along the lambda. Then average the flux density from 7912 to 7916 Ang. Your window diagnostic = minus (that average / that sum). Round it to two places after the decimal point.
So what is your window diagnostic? -1.84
